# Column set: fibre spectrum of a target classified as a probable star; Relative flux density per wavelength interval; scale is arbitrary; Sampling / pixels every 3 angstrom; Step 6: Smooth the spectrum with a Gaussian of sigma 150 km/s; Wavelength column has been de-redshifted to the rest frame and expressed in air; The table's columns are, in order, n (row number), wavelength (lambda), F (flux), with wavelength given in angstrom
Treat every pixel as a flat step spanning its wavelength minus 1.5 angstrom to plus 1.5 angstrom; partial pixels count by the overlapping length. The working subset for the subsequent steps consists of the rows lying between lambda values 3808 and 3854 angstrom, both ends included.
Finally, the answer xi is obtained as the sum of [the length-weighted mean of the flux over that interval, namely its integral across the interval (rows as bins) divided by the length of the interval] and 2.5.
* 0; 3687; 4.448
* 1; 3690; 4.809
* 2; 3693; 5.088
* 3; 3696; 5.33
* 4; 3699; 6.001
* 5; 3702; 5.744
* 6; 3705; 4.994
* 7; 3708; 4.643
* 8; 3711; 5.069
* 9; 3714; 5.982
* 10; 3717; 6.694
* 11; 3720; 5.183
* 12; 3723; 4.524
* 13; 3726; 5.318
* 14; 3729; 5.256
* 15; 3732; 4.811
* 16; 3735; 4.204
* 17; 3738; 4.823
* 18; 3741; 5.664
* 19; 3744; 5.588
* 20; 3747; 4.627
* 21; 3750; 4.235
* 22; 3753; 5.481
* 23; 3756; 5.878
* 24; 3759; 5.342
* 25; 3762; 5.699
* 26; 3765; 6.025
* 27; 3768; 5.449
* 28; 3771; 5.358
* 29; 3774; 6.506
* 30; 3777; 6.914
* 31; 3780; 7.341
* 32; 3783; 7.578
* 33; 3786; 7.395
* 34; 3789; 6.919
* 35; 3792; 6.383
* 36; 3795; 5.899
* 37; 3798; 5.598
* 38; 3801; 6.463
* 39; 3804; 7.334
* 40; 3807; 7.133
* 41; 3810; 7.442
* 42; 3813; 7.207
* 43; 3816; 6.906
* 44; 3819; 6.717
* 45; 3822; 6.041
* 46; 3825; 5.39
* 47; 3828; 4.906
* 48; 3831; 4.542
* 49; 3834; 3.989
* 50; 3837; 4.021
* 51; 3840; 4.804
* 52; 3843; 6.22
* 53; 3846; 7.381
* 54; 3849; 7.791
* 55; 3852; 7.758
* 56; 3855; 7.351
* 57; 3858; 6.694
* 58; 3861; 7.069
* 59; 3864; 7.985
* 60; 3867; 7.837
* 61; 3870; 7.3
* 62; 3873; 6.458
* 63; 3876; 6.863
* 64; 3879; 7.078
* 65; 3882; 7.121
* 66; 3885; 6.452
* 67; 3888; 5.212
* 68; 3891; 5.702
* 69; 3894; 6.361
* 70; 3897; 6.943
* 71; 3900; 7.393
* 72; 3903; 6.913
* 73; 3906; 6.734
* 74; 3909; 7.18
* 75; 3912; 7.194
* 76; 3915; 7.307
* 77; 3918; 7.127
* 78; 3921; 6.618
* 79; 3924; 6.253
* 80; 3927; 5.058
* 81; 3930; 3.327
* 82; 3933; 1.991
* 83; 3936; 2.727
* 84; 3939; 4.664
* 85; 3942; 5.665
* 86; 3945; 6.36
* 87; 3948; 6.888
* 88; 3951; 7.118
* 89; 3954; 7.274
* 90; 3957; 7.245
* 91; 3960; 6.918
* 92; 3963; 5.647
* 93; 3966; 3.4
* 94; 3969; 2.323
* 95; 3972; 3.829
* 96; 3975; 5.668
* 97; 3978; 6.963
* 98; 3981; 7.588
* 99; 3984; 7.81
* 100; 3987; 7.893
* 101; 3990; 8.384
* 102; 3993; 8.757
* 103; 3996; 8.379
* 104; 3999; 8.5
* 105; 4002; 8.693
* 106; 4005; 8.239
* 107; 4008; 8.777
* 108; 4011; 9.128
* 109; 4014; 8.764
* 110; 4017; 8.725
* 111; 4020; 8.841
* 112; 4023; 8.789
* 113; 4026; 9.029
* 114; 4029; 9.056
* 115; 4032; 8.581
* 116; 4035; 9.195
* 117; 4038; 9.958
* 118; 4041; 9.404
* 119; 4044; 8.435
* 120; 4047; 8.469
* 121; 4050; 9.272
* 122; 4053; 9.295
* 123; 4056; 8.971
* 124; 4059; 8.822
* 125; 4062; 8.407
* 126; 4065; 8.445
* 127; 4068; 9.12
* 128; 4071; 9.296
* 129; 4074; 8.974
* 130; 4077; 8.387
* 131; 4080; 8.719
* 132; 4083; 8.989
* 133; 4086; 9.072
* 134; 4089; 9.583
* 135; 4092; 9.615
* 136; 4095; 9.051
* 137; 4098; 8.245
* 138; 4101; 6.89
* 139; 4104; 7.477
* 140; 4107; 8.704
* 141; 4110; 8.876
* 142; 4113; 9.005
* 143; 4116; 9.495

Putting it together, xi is 8.6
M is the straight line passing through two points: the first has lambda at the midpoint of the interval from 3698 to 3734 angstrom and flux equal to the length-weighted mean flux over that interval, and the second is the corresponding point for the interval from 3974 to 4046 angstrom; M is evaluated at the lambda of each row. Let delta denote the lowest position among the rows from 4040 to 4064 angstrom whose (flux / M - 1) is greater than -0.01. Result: 4041 angstrom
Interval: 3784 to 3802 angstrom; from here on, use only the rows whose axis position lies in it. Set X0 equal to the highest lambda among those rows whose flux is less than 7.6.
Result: 3801 angstrom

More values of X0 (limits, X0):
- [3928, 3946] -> 3945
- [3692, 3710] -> 3708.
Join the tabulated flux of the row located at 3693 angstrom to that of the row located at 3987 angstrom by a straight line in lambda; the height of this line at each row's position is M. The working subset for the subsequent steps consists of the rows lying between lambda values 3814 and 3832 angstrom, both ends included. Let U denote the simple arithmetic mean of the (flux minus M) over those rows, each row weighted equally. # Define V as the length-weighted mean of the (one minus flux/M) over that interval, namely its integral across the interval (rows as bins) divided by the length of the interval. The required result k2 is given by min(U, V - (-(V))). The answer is -0.58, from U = -0.6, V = 0.078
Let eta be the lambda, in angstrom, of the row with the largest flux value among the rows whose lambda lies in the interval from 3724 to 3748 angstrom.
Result 3741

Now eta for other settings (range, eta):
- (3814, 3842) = 3816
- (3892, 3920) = 3900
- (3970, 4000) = 3993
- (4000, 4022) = 4011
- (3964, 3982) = 3981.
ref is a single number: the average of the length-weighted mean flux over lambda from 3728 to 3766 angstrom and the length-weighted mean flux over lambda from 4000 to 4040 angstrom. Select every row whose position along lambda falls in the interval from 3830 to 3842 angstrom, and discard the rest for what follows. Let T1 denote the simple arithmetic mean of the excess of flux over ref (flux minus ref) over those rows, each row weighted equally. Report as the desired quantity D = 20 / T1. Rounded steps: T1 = -2.7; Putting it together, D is -7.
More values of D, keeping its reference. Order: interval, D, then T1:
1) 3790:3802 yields -21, -1.0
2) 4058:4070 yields 12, 1.6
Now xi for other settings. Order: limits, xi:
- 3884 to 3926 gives 9.2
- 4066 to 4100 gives 11.5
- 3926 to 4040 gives 9.5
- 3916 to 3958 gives 8.1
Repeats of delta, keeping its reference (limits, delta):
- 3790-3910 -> 3792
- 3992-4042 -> 3993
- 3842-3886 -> 3846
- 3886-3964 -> 3900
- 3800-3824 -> 3801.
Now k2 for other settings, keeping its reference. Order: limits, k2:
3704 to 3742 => -0.21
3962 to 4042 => -0.25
